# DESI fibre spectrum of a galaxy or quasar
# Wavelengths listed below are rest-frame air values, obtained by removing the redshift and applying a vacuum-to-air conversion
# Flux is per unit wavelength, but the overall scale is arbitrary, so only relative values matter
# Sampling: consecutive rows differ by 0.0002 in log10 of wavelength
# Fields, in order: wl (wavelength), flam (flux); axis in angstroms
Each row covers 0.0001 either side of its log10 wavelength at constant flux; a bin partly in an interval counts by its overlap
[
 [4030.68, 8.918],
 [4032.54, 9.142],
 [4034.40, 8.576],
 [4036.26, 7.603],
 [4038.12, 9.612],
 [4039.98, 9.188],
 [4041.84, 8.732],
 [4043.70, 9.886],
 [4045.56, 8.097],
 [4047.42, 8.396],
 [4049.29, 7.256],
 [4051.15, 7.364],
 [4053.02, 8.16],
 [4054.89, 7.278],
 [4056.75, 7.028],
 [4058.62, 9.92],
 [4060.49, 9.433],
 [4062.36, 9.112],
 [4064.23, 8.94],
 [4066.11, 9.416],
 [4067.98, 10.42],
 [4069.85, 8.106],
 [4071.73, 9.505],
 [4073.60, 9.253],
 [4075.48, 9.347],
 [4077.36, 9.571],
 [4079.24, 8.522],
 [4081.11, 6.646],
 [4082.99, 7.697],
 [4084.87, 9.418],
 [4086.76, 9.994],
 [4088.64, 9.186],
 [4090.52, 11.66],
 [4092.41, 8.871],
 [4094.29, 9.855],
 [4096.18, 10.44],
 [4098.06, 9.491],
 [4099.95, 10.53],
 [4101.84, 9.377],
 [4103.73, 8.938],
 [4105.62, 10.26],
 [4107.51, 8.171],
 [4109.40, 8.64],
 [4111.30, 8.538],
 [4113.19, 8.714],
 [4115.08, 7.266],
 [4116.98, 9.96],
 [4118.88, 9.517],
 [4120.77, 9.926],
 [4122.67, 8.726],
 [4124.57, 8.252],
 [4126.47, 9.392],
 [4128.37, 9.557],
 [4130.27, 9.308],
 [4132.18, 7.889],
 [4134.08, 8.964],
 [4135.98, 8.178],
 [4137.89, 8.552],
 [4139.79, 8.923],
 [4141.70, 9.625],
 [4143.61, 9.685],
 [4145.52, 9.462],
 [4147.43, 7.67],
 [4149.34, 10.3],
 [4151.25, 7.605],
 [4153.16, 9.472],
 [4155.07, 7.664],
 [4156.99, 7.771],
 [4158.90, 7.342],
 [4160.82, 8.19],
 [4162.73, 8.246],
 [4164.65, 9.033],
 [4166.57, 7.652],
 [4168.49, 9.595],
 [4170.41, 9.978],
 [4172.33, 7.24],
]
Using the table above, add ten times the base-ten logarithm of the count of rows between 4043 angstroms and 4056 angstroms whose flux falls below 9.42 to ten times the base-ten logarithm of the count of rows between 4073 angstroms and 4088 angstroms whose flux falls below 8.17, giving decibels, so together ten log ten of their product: 10.8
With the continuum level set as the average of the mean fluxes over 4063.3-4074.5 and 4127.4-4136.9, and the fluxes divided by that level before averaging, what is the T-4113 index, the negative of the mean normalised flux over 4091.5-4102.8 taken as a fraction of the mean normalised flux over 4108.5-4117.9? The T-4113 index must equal -1.13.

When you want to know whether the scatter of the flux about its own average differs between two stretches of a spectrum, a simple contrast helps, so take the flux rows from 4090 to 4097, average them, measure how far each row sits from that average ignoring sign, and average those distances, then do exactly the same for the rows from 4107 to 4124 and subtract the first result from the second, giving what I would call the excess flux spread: -0.20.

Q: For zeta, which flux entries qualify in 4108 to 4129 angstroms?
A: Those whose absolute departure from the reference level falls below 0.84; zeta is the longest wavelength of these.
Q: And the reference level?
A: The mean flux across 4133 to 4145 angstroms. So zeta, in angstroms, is 4128.37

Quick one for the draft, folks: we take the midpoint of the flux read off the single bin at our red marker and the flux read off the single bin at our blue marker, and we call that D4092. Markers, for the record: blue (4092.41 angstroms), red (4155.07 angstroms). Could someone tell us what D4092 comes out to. 8.27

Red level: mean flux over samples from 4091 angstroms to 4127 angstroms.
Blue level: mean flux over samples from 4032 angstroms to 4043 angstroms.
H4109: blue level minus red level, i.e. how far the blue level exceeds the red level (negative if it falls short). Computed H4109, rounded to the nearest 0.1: -0.4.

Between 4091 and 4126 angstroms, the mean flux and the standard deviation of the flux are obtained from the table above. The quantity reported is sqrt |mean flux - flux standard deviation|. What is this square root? 2.89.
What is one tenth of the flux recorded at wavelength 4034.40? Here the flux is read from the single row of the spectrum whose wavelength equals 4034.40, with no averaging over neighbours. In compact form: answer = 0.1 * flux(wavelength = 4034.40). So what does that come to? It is 0.86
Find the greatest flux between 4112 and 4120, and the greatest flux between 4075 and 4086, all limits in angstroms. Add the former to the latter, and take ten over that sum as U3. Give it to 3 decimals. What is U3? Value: 0.512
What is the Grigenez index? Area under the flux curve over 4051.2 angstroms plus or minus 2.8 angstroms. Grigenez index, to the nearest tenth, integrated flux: 42.5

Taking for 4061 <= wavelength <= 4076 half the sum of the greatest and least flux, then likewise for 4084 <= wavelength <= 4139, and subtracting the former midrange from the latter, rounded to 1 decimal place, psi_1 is 0.2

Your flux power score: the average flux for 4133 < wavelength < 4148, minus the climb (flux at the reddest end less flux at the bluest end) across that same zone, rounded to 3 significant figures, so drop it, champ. 10.2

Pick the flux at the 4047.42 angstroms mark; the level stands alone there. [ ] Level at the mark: 8.396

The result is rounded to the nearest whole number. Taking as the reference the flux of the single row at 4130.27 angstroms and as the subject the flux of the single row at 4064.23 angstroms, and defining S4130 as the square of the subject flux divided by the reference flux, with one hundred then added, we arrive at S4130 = 109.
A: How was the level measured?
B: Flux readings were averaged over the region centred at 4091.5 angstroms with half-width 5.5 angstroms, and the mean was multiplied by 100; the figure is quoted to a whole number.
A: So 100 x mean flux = 1000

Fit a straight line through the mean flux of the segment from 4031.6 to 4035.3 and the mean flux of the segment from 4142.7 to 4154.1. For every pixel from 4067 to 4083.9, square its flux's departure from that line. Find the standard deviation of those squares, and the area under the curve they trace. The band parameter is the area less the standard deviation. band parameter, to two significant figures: 19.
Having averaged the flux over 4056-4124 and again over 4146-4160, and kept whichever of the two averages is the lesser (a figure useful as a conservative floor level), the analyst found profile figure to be 8.3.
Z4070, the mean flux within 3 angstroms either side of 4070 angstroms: 9.3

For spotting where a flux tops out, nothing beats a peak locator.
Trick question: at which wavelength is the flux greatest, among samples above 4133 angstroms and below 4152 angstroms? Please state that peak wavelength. 4149.34 angstroms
